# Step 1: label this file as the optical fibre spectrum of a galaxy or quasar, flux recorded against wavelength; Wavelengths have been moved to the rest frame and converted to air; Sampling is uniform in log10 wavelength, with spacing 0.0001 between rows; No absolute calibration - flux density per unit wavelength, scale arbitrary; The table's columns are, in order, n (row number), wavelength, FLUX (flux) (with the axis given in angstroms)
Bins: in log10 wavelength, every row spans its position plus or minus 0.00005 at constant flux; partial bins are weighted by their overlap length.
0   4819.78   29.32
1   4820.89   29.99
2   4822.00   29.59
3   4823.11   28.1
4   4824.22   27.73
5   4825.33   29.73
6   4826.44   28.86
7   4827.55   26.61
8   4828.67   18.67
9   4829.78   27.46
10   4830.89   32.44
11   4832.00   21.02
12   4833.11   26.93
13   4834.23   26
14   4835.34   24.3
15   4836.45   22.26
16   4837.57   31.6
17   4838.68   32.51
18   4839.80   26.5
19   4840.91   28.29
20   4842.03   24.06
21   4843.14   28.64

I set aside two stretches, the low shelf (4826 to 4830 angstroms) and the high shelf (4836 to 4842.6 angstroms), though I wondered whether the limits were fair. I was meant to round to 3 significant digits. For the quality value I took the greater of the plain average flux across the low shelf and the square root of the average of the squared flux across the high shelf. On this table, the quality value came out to 27.8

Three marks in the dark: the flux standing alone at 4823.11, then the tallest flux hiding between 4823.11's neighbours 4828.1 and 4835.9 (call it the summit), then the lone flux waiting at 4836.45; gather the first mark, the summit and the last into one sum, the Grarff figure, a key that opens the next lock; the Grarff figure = 83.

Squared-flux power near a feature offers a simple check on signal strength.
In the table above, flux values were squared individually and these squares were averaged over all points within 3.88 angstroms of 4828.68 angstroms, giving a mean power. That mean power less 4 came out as 713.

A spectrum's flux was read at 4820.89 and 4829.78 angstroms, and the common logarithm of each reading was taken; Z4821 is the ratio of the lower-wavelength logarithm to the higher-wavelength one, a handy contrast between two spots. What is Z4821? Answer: 1.03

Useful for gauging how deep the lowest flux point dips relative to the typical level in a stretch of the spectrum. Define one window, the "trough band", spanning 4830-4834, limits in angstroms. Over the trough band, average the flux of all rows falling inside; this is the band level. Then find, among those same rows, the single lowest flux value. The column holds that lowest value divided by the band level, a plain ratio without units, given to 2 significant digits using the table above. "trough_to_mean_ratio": 0.78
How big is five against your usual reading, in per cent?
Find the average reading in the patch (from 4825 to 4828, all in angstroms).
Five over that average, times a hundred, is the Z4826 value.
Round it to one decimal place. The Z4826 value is 17.6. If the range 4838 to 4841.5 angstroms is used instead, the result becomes 17.2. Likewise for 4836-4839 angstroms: 17.4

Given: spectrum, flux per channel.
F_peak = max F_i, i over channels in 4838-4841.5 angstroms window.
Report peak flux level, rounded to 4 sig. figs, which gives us 32.51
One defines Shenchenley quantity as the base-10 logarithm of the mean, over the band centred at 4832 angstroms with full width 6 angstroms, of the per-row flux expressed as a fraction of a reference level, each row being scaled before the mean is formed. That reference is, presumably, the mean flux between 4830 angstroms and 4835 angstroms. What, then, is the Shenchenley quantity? 0.00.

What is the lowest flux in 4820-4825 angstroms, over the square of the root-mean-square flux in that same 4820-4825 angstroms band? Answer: 0.0333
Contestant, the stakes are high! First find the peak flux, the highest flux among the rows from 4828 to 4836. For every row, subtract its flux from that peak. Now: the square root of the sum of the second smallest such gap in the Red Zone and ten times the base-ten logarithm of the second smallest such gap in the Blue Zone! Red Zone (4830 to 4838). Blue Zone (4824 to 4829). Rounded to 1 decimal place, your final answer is 2.5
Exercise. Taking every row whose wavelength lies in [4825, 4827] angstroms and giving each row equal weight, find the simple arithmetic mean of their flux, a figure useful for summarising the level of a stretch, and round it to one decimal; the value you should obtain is 29.3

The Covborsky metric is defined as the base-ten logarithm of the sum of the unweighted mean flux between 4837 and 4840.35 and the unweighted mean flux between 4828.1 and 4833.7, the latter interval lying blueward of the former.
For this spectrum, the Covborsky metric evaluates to 1.74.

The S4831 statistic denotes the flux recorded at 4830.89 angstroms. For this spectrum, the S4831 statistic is 32.44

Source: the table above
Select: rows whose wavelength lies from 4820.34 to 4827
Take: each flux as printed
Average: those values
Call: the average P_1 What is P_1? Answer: 29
